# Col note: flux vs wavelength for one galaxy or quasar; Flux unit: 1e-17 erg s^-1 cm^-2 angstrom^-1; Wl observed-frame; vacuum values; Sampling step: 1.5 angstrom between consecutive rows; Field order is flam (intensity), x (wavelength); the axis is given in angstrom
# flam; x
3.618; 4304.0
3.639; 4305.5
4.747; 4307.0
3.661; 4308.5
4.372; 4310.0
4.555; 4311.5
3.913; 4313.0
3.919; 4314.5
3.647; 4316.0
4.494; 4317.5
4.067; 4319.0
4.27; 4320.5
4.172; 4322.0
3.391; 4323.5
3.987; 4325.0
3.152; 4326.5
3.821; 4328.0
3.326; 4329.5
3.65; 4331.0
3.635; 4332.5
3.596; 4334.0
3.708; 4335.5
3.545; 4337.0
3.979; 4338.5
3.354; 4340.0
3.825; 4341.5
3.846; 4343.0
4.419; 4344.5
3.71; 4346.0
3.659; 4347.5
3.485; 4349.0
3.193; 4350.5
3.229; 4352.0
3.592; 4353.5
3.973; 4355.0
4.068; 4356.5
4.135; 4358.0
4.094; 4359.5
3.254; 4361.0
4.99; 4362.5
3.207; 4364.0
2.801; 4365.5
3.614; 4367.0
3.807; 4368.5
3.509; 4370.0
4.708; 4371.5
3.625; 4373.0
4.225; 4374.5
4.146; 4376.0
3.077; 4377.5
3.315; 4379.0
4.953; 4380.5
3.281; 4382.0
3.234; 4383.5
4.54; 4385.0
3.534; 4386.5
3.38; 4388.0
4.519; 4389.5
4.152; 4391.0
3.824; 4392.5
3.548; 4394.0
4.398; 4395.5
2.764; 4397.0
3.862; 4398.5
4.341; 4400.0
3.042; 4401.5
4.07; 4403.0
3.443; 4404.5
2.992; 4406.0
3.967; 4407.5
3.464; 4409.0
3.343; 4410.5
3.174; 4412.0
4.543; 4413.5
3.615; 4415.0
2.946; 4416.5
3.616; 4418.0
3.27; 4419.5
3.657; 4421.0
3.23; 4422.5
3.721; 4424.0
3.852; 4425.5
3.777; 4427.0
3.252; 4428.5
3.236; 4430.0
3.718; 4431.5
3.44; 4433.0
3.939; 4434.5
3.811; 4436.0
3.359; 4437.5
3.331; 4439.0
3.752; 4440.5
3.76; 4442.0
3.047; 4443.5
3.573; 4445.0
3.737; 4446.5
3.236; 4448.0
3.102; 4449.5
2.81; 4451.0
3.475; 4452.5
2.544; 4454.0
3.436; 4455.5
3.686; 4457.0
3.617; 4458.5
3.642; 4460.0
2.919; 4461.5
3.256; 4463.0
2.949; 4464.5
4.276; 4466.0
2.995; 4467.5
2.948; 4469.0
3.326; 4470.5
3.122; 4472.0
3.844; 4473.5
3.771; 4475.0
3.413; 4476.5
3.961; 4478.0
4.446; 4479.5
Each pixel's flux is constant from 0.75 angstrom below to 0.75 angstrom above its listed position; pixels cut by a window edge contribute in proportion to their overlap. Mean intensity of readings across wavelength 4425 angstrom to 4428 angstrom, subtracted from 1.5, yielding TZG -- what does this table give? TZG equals -2.3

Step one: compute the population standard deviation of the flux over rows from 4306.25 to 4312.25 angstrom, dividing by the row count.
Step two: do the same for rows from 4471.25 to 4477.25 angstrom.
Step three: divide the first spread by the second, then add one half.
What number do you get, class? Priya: 1.9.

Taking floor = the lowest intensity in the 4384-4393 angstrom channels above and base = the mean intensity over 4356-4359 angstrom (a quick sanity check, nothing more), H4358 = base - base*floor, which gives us -9.8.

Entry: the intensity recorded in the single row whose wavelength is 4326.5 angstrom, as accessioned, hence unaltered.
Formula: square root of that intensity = 1.78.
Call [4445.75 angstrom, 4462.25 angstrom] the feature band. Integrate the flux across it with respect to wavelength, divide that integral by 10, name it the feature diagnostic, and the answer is 5.4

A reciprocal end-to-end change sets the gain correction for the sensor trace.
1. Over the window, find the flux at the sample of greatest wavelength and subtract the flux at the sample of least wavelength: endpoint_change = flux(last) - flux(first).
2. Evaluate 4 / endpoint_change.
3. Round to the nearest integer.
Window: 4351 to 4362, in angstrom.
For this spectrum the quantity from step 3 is 160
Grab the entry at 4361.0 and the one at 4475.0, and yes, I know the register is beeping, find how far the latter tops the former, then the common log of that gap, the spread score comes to -0.29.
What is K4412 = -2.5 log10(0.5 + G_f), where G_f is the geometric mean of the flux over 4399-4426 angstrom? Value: -1.52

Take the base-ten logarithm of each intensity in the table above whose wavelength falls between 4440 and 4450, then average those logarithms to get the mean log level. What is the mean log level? 0.537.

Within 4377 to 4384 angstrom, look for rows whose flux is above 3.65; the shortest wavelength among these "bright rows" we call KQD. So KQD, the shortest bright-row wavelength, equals 4380.5 angstrom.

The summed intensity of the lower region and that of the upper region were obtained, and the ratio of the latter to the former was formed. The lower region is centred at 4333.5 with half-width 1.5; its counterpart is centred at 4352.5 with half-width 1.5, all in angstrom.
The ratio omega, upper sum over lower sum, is 0.94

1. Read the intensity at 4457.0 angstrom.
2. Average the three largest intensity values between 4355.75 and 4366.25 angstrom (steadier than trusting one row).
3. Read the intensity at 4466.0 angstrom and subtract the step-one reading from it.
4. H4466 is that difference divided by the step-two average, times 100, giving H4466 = 13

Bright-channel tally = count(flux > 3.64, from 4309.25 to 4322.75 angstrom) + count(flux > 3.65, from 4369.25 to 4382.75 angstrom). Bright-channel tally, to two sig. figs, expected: 13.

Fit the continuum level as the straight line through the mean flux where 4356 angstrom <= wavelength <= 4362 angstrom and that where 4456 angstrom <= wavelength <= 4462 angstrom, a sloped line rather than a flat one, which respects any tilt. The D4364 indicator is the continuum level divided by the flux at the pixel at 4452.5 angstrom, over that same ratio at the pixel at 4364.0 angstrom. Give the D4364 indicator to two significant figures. 0.83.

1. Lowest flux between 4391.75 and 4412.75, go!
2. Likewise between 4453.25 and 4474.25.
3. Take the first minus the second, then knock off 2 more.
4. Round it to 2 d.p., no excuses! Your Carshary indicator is -1.78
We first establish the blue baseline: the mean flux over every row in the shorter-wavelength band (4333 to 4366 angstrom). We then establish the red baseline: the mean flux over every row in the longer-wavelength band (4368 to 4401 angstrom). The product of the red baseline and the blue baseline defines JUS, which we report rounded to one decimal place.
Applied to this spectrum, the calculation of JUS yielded 14.3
